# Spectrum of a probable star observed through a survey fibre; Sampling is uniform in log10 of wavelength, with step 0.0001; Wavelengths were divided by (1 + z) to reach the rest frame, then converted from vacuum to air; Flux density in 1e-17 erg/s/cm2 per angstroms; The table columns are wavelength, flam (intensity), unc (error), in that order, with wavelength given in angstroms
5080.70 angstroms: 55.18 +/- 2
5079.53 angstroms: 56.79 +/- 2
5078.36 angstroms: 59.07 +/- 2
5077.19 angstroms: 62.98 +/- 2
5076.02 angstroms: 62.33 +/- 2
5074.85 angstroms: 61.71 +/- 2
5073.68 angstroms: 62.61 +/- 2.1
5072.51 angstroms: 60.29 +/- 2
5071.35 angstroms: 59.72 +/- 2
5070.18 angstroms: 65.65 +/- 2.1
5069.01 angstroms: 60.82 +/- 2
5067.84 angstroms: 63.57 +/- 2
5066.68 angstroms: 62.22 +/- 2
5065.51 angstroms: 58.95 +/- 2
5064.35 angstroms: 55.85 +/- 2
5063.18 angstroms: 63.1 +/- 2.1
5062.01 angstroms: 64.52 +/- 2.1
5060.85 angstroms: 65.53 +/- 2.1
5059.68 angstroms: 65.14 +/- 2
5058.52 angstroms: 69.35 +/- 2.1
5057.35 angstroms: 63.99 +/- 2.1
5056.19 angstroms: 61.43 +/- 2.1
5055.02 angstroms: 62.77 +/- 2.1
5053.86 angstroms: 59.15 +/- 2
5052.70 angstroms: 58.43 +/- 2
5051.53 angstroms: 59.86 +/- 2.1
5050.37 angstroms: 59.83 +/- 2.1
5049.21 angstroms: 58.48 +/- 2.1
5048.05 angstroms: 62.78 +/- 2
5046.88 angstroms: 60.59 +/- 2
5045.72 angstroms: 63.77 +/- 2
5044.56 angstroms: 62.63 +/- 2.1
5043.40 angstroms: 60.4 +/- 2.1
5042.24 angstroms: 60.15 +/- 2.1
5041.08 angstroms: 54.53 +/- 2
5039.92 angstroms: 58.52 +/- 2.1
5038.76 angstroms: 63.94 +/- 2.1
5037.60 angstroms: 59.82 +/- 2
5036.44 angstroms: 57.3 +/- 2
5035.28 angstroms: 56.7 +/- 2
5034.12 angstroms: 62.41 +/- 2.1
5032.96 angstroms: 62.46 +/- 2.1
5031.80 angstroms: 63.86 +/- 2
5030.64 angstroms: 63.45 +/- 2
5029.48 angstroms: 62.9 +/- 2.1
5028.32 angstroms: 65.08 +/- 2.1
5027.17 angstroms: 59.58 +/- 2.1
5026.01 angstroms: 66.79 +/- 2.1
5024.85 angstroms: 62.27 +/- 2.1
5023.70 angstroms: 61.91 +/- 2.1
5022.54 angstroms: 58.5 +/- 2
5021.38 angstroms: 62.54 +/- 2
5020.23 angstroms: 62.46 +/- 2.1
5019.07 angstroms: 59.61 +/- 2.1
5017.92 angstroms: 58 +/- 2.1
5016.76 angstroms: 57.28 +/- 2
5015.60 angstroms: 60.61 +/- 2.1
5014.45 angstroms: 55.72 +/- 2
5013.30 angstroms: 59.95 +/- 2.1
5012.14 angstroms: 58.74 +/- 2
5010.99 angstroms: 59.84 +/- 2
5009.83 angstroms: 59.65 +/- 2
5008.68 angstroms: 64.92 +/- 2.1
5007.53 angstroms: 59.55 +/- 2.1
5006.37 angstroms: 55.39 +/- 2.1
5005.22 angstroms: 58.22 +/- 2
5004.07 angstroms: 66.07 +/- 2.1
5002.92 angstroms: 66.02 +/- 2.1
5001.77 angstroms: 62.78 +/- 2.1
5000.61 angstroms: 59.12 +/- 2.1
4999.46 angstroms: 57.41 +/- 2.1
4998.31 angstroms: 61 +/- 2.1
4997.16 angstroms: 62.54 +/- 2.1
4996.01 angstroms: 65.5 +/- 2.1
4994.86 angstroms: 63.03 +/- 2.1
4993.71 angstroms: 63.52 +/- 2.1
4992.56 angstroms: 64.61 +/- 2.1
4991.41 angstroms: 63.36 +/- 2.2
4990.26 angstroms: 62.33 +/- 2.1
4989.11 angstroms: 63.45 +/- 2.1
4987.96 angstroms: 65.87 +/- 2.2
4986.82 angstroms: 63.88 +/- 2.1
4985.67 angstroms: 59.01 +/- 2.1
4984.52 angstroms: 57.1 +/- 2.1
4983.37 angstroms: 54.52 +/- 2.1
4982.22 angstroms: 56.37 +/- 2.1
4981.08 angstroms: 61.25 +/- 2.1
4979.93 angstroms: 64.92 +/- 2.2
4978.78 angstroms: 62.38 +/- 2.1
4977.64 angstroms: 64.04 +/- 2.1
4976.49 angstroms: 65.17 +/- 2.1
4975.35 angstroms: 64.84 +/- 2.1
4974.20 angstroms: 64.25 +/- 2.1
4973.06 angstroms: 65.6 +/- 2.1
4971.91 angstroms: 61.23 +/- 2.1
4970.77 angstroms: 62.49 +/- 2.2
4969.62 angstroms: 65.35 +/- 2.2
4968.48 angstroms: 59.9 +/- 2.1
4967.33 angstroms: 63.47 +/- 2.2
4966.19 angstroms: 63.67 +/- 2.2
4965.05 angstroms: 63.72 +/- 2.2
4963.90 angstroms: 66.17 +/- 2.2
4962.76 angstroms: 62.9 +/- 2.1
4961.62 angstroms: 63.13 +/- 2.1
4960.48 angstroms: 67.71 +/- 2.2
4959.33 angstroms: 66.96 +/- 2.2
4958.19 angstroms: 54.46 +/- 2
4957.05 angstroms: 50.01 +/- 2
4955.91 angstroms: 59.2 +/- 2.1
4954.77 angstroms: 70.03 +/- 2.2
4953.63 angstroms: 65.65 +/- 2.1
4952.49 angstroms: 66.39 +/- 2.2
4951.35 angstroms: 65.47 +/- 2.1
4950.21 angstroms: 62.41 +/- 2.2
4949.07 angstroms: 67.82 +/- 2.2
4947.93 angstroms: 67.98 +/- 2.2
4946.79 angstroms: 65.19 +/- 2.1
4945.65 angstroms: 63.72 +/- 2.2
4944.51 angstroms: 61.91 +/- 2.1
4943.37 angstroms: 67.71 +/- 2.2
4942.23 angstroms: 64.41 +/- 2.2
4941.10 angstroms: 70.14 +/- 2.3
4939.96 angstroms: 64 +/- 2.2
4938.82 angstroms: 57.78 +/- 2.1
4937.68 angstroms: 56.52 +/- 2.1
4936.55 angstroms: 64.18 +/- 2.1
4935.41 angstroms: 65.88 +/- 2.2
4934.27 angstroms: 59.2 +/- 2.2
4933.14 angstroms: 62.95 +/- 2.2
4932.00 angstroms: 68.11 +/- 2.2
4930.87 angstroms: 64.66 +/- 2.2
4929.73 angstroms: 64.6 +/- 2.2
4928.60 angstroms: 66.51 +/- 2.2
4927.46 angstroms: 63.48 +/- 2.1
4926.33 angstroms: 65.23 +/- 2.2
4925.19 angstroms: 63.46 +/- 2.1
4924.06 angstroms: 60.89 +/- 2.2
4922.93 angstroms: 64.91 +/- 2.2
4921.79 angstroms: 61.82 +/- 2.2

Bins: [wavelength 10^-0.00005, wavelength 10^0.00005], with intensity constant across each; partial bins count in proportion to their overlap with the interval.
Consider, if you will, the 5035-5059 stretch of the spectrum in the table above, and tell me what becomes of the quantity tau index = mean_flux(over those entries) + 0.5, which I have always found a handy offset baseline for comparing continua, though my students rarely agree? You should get 61.2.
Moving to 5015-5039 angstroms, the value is 61.8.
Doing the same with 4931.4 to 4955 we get 65.1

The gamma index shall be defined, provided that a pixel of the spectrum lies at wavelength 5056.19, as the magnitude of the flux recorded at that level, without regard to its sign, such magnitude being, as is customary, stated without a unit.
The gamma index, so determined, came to 61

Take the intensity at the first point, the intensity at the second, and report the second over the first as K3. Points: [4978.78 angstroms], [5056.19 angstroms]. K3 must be 0.98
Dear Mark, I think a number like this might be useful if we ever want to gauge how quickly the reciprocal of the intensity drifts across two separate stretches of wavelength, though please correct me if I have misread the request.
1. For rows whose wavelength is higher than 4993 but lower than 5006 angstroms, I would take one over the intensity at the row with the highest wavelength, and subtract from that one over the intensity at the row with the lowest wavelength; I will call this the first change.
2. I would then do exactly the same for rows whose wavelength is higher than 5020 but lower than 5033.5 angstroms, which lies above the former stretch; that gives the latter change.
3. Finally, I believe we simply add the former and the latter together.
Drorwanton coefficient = 0.0014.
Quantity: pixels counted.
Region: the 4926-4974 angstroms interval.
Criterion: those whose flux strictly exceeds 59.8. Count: 36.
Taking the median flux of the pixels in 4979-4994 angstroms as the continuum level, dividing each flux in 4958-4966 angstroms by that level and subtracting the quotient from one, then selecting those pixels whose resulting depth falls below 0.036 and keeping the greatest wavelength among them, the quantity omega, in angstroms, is 4965.05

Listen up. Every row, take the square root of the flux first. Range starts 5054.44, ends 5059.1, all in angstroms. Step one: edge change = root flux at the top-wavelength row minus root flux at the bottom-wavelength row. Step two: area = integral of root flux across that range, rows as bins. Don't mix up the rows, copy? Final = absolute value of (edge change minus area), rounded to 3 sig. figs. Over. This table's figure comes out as 37.0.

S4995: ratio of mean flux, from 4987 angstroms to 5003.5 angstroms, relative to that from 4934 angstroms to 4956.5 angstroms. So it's 0.978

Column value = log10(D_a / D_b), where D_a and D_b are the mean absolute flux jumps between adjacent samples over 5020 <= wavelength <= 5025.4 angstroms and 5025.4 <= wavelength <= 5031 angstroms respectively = -0.3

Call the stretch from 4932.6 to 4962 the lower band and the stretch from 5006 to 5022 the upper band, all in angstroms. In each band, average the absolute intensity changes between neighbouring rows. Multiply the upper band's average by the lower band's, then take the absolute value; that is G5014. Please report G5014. 12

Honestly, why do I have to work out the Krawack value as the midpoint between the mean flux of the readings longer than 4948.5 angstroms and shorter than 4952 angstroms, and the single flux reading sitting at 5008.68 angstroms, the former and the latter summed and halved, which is 65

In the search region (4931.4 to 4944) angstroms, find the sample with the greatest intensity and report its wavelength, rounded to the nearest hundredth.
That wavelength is 4941.10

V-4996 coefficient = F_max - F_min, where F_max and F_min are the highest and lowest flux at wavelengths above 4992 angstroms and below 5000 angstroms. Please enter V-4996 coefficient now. 8.1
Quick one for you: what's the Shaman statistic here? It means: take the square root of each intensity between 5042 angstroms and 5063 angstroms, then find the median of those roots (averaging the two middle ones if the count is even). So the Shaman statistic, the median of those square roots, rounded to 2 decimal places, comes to 7.88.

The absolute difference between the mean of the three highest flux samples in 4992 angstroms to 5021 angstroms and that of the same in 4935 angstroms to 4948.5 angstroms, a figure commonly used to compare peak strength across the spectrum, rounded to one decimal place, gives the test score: 2.7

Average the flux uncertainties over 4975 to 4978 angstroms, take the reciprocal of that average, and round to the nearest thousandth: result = 0.476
